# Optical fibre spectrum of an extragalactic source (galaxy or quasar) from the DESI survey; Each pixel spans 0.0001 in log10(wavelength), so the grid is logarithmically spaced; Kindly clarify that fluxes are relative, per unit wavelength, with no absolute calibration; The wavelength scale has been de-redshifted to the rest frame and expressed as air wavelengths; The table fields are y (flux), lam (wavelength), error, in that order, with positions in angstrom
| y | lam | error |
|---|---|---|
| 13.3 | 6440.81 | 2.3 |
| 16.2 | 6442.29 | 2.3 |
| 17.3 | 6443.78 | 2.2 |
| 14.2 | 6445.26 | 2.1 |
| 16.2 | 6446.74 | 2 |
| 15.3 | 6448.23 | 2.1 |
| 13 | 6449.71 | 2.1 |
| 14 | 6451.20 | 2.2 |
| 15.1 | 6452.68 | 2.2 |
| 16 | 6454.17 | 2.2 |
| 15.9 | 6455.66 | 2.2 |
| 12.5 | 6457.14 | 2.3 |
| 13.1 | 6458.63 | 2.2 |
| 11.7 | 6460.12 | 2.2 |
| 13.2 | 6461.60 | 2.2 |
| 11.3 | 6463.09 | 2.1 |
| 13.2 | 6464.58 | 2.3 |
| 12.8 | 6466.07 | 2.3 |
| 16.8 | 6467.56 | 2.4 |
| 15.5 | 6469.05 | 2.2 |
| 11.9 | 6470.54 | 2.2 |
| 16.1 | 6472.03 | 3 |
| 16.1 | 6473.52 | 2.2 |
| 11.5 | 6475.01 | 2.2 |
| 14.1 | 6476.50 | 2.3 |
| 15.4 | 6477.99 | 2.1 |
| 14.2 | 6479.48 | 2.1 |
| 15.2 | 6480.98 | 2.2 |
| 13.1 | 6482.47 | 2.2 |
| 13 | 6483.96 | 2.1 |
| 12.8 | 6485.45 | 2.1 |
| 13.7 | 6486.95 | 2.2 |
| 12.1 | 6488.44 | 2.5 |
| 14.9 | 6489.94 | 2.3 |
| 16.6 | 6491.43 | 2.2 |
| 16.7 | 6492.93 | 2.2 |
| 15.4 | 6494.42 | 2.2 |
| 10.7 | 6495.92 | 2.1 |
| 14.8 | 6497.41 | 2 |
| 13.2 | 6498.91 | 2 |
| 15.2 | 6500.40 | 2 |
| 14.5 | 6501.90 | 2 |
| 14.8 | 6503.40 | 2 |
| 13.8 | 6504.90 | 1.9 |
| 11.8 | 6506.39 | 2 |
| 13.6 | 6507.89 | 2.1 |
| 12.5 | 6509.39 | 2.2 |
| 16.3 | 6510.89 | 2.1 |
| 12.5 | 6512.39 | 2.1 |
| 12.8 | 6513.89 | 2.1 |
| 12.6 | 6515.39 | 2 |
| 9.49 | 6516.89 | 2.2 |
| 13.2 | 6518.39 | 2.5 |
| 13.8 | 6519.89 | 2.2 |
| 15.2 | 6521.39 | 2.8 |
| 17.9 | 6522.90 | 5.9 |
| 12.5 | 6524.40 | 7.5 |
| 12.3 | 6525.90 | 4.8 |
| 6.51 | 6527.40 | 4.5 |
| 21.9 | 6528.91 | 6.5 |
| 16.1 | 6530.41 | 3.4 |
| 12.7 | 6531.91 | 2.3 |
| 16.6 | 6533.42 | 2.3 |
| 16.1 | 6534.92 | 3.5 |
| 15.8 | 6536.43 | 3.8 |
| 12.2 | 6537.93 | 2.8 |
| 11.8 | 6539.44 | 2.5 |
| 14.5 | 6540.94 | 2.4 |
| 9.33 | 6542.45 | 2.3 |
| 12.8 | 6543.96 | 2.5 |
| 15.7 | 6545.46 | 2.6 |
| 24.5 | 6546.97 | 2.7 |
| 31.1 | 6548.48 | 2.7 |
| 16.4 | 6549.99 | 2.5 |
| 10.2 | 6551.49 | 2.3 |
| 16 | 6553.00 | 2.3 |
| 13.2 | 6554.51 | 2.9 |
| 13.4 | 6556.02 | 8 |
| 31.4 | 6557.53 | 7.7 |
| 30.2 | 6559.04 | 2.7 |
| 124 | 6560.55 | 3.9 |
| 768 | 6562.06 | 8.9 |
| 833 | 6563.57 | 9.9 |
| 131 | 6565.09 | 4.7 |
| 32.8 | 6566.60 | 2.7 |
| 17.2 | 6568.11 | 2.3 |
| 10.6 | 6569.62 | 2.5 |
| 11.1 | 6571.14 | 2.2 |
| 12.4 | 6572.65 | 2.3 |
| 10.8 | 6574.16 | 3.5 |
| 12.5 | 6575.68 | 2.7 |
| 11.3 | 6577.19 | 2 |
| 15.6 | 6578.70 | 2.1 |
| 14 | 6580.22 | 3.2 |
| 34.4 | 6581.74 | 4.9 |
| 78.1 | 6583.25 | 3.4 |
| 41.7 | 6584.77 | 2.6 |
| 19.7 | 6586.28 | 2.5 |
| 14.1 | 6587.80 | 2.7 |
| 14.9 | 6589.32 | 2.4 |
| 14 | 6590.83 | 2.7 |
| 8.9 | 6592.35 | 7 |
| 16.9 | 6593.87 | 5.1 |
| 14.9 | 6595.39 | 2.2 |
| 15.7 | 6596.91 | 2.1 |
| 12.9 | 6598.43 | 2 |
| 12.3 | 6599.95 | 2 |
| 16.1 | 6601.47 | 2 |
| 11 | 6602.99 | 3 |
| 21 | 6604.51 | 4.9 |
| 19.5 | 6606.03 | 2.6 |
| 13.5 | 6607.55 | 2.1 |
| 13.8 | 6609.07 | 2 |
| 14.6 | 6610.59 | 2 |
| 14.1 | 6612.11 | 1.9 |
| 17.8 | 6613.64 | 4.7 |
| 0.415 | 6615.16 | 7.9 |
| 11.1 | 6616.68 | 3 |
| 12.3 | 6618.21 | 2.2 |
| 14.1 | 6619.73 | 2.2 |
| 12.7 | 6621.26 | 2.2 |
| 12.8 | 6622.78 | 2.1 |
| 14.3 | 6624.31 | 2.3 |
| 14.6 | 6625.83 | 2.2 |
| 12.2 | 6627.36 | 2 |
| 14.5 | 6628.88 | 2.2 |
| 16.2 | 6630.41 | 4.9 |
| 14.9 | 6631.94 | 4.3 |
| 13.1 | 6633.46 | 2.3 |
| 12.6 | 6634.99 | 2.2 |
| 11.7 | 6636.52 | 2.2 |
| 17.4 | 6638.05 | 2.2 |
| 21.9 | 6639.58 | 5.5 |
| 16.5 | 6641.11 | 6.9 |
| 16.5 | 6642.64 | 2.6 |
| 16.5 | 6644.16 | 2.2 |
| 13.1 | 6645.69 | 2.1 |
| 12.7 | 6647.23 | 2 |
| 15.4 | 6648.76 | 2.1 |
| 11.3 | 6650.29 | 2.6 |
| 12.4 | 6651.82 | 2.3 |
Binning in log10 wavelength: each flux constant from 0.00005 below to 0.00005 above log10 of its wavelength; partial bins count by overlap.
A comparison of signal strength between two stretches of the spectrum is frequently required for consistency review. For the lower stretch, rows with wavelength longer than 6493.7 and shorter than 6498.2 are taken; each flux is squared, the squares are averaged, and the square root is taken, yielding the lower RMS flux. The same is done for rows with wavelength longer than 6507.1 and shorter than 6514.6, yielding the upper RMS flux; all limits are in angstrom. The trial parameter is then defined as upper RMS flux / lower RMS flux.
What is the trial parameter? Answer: 0.99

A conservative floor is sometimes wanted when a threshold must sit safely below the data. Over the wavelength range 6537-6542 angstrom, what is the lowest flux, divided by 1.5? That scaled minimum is 7.9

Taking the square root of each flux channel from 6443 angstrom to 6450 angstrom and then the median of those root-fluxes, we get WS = 3.91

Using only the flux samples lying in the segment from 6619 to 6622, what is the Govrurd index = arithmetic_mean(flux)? 13.4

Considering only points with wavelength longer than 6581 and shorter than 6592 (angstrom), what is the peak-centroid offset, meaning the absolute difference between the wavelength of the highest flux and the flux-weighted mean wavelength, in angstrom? 1.5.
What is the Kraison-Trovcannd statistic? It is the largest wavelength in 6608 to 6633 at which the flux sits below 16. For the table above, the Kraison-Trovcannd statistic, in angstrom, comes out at 6631.94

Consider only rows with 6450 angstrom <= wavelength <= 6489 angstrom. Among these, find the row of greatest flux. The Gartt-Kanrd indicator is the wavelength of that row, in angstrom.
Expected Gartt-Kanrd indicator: 6467.56 angstrom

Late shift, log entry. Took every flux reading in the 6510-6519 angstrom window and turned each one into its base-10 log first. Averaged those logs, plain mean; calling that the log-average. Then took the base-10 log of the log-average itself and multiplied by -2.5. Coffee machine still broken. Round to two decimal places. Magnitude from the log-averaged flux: -0.11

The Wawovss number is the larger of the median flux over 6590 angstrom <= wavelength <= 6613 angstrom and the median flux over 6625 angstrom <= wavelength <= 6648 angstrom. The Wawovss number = 14.6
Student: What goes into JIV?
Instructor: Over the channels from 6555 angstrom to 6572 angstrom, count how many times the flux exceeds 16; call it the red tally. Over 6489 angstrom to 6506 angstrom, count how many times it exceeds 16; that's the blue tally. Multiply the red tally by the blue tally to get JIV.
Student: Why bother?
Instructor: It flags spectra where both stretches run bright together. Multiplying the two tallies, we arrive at 16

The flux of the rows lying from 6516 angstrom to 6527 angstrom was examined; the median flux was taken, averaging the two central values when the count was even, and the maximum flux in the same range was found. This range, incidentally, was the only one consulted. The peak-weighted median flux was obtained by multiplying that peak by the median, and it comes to 236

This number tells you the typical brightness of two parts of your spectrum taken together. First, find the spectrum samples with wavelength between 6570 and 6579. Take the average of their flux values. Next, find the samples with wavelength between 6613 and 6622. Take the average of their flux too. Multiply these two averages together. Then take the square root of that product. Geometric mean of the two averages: 12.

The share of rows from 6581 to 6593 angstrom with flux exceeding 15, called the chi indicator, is 0.50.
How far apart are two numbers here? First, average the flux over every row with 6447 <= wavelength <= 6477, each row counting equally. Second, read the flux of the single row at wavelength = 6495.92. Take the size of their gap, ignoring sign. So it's 3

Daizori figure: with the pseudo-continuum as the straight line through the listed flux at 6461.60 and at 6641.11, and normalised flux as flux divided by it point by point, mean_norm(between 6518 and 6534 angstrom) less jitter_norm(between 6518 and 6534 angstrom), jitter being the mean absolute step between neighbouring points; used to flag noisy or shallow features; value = 0.7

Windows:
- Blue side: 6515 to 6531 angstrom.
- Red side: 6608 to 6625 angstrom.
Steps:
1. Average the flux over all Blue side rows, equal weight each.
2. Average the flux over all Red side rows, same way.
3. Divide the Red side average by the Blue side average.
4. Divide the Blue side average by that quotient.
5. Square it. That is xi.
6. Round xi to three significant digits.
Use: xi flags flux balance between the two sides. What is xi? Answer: 229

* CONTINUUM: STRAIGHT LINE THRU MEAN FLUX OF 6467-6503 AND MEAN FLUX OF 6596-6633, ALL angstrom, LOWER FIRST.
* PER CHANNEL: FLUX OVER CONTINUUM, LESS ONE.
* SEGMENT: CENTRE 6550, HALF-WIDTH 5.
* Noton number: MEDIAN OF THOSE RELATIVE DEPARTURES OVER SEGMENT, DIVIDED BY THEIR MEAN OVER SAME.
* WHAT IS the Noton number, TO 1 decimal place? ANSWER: 0.5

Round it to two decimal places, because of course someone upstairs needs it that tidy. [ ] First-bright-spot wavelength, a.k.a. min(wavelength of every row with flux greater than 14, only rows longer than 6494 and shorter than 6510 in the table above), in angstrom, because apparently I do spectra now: 6494.42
